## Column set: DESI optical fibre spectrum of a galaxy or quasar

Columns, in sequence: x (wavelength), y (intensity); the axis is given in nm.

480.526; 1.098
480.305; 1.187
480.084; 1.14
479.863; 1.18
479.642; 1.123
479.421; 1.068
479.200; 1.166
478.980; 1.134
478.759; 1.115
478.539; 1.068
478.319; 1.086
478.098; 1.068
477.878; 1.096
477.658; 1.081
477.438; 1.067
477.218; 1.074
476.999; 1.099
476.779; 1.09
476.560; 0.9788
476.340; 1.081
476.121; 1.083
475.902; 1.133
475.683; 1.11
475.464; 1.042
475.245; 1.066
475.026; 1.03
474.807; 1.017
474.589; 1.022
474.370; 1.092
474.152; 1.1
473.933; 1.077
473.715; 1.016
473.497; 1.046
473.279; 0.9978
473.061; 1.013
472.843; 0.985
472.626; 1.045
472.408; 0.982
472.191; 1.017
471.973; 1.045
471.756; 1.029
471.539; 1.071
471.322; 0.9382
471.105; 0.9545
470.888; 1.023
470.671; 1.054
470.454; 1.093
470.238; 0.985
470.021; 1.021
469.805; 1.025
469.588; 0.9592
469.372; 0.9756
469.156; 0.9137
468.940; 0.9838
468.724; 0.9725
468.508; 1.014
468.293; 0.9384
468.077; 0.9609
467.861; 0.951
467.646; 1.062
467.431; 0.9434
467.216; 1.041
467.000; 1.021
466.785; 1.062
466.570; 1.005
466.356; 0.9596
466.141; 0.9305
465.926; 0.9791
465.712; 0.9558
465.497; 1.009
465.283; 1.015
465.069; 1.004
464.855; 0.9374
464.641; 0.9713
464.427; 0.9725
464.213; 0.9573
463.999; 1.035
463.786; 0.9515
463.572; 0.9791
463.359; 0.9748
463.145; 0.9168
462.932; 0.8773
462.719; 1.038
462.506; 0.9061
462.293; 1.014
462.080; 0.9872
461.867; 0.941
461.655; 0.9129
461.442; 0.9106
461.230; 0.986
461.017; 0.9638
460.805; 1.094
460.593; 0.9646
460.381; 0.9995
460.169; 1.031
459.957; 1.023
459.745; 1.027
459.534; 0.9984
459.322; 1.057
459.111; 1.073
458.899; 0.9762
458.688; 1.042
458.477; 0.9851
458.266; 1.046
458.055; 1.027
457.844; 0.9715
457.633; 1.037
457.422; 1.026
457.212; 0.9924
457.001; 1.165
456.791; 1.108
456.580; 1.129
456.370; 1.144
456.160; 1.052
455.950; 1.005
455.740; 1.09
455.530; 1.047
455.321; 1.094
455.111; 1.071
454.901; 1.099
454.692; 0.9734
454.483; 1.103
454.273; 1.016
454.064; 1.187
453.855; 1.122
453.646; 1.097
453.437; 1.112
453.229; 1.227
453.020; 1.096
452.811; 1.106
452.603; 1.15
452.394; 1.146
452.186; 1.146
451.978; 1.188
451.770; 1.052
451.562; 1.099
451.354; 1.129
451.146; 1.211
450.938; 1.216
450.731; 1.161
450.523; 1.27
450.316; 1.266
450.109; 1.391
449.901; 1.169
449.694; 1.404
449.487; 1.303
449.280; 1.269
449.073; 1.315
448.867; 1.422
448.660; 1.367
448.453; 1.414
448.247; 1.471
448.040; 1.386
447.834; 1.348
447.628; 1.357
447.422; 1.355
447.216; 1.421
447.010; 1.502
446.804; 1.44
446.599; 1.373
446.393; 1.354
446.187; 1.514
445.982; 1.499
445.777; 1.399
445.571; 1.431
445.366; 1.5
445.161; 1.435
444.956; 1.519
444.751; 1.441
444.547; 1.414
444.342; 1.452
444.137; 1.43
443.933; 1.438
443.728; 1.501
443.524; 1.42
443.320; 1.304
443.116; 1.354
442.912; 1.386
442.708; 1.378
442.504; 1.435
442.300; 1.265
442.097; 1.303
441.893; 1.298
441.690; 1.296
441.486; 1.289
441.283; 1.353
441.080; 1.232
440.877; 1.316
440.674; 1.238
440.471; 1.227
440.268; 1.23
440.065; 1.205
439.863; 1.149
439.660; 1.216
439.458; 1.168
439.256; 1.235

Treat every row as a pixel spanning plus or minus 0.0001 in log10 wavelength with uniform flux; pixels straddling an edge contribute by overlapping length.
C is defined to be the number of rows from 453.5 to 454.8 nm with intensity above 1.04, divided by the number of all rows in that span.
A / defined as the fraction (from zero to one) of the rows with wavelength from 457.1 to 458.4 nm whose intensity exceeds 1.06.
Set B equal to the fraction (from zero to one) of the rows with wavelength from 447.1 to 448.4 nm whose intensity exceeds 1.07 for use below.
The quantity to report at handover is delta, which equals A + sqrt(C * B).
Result 0.8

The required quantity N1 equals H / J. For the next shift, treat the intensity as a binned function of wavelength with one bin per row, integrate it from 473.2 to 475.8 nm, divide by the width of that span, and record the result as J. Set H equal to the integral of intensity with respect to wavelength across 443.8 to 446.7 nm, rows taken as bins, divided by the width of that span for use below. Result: 1.37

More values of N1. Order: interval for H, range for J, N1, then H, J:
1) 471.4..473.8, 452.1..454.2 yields 0.90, 1.02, 1.14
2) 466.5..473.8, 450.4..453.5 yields 0.87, 1.00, 1.16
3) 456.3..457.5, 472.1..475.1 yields 1.06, 1.09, 1.03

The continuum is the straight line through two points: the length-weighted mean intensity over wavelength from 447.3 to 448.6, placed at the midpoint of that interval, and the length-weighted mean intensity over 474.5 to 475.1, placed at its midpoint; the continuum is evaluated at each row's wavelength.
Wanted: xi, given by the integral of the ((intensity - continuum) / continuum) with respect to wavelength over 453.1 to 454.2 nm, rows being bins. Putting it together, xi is -0.140 nm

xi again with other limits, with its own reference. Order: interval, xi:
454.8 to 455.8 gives -0.162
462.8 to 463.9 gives -0.220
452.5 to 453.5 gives -0.137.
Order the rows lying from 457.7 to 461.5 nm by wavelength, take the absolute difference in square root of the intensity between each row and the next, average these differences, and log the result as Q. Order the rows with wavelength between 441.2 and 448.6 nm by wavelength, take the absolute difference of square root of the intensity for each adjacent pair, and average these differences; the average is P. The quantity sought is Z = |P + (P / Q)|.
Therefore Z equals 0.9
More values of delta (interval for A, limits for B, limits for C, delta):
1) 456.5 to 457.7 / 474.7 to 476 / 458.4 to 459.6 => 0.9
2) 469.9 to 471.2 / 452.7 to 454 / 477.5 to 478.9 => 1.2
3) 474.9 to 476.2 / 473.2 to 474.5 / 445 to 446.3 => 1.4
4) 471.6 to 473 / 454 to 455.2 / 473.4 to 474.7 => 0.7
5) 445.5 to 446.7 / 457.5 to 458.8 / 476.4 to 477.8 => 1.0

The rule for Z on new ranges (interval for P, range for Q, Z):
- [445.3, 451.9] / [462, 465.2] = 1.0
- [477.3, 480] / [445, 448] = 0.7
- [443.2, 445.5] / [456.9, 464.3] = 0.9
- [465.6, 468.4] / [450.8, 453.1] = 1.4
